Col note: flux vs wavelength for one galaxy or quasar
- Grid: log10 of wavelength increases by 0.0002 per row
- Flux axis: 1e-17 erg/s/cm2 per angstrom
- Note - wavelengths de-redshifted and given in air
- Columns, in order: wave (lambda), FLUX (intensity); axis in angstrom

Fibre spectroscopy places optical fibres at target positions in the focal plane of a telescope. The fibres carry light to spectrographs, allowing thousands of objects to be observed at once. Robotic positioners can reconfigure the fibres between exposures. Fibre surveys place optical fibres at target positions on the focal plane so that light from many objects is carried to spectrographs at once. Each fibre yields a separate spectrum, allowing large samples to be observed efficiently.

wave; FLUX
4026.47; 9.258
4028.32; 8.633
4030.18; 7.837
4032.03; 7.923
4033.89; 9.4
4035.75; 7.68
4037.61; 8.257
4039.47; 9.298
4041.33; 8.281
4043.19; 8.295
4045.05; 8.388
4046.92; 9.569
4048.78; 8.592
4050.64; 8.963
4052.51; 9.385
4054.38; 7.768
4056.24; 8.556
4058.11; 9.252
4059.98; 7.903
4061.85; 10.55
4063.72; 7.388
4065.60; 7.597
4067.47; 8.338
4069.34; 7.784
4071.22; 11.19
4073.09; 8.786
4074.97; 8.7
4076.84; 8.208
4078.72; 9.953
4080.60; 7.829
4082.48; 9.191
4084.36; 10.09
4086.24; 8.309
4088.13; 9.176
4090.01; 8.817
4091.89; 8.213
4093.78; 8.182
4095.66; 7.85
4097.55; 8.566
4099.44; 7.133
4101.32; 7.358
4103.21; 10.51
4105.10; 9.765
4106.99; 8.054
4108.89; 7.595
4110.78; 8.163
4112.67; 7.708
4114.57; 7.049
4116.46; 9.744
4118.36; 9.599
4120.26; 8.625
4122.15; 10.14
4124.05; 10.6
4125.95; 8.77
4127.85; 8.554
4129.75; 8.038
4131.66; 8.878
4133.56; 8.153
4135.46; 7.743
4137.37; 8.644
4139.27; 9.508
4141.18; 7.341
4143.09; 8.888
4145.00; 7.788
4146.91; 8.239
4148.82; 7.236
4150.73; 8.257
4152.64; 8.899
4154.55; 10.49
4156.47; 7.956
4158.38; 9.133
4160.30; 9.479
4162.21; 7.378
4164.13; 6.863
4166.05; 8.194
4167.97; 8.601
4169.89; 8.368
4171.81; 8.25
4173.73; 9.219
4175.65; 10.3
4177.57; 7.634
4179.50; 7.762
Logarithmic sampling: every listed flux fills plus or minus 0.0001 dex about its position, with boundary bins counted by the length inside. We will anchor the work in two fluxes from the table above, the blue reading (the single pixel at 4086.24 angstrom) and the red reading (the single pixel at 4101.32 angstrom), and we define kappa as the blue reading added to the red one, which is 15.7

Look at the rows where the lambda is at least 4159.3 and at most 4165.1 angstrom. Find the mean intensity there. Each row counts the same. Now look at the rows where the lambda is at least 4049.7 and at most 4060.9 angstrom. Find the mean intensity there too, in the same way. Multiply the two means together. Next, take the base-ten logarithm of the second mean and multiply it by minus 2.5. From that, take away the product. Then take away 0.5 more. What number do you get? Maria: -71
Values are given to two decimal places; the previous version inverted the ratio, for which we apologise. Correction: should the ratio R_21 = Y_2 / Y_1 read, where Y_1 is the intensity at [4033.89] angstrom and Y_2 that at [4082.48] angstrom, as 0.98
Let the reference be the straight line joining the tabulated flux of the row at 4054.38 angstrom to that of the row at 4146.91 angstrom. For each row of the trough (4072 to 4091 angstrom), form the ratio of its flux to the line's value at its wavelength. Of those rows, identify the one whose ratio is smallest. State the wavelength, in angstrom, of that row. 4080.60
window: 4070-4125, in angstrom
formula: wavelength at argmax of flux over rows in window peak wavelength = 4071.22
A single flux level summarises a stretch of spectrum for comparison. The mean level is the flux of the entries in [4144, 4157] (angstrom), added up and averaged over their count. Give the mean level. 8.4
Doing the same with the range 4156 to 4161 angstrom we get 8.9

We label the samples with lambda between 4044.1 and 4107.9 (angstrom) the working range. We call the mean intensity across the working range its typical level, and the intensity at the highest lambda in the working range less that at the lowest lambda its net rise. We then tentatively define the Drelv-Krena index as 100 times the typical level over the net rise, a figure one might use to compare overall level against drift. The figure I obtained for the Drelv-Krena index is -2606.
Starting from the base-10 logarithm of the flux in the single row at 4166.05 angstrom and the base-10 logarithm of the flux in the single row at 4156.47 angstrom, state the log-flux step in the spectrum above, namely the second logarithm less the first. -0.01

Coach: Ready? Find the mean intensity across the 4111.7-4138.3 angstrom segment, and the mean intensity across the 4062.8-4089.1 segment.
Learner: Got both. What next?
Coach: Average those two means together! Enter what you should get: 8.74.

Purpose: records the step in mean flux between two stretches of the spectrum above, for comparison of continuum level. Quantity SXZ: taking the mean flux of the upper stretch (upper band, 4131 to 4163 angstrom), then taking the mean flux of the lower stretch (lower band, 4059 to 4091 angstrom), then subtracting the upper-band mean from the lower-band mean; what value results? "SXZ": 0.34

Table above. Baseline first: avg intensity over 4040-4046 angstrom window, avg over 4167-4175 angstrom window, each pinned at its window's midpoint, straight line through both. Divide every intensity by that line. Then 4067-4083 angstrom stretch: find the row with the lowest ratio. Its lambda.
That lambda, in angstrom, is 4069.34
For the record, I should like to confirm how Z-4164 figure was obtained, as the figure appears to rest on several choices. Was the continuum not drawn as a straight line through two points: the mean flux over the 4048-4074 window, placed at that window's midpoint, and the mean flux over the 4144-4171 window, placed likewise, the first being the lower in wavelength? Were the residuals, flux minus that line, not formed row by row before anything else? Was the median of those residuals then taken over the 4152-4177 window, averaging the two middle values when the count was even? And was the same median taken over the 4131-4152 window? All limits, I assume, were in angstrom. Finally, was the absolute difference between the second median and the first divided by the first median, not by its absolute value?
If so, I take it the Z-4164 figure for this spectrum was 1.51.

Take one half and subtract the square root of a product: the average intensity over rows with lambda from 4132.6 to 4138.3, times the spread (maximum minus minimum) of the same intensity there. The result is -2.2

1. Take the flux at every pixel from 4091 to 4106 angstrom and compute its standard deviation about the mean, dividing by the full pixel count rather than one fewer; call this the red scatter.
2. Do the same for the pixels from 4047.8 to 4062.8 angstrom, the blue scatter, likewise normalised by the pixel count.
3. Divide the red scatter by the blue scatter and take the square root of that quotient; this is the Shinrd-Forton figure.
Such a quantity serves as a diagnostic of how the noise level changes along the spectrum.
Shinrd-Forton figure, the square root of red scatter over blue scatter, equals 1.14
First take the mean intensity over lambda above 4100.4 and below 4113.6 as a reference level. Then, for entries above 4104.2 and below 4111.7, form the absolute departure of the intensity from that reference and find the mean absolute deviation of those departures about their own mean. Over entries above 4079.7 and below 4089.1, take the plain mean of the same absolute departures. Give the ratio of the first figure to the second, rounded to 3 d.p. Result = 0.480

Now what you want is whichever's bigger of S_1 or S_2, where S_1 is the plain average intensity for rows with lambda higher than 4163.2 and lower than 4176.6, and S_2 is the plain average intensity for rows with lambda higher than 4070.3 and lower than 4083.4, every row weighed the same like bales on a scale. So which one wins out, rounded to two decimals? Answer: 9.12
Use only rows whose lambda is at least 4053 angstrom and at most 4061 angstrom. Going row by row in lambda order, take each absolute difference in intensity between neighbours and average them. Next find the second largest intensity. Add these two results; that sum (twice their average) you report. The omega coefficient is 9.50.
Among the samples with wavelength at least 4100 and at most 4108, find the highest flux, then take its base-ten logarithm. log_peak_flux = 1.02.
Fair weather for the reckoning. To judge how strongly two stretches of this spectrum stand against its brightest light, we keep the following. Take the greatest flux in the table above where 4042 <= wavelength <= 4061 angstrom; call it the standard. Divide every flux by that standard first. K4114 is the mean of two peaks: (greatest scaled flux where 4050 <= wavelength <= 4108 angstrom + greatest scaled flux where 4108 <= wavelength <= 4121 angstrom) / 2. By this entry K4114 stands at 1.09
